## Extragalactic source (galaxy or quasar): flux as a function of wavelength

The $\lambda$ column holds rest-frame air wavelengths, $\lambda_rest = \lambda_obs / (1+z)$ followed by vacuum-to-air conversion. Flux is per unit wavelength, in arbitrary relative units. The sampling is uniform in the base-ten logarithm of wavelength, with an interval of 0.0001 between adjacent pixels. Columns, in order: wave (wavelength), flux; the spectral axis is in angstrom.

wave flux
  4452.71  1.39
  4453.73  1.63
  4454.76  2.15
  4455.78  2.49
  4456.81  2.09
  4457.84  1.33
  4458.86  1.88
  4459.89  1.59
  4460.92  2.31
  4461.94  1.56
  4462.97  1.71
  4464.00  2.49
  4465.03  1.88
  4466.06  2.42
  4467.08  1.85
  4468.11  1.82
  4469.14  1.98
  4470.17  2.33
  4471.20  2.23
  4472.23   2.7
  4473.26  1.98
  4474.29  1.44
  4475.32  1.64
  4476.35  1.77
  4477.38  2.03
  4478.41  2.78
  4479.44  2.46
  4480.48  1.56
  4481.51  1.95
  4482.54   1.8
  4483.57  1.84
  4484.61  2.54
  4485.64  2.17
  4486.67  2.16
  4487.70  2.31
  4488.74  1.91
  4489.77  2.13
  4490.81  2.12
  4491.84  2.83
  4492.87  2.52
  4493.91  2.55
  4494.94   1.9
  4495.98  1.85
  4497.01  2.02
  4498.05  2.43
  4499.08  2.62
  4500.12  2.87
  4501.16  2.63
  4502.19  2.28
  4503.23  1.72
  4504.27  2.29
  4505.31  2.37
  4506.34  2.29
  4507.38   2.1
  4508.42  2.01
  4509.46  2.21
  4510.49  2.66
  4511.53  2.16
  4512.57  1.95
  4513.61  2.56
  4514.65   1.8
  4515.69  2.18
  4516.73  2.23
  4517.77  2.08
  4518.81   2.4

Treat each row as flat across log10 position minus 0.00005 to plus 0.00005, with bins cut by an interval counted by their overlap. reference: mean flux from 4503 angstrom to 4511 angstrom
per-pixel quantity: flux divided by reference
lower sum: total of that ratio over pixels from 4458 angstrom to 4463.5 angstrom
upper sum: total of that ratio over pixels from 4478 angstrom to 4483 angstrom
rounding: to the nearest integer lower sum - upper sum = -1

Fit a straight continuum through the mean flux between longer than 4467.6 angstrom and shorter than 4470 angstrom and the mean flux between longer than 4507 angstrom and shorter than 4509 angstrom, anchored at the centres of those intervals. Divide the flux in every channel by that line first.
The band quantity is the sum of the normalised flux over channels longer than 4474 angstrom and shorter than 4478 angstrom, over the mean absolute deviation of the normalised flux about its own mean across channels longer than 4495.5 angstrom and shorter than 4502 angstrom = 23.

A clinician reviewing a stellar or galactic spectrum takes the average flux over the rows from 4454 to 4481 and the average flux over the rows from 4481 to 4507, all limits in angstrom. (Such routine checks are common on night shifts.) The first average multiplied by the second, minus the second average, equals 2.28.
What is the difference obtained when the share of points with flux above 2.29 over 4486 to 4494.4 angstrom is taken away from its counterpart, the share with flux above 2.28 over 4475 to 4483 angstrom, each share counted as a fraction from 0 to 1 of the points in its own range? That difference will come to -0.25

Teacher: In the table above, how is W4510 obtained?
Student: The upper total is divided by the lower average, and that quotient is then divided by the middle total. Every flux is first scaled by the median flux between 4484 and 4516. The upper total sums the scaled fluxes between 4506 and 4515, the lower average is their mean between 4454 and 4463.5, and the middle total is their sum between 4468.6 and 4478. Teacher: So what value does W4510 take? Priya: 1.27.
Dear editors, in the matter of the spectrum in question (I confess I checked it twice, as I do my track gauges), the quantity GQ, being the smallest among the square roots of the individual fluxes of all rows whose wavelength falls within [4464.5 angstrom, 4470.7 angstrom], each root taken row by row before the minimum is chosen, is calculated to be 1.35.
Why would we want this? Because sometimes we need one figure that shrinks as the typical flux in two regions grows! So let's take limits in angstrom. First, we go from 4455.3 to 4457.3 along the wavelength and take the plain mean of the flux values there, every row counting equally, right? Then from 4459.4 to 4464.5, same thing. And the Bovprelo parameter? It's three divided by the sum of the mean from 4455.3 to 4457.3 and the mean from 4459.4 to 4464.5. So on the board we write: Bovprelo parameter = 0.711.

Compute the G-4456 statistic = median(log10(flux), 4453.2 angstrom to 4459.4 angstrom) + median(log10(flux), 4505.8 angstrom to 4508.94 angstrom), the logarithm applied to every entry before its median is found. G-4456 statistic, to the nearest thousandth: 0.619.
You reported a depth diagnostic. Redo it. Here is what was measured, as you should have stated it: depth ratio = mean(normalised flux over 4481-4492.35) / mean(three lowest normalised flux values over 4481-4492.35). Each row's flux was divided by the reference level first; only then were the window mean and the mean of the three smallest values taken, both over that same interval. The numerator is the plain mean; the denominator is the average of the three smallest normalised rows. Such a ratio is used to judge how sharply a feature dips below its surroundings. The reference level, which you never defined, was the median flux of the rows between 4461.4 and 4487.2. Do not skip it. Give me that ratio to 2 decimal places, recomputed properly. 1.17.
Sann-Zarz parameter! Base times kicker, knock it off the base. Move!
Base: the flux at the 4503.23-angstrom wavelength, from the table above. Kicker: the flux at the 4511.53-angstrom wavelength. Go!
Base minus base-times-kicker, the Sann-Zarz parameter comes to -2.0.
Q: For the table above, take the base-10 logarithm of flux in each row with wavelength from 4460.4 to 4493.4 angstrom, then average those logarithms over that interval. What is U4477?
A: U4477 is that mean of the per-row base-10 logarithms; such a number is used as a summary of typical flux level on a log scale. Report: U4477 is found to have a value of 0.316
